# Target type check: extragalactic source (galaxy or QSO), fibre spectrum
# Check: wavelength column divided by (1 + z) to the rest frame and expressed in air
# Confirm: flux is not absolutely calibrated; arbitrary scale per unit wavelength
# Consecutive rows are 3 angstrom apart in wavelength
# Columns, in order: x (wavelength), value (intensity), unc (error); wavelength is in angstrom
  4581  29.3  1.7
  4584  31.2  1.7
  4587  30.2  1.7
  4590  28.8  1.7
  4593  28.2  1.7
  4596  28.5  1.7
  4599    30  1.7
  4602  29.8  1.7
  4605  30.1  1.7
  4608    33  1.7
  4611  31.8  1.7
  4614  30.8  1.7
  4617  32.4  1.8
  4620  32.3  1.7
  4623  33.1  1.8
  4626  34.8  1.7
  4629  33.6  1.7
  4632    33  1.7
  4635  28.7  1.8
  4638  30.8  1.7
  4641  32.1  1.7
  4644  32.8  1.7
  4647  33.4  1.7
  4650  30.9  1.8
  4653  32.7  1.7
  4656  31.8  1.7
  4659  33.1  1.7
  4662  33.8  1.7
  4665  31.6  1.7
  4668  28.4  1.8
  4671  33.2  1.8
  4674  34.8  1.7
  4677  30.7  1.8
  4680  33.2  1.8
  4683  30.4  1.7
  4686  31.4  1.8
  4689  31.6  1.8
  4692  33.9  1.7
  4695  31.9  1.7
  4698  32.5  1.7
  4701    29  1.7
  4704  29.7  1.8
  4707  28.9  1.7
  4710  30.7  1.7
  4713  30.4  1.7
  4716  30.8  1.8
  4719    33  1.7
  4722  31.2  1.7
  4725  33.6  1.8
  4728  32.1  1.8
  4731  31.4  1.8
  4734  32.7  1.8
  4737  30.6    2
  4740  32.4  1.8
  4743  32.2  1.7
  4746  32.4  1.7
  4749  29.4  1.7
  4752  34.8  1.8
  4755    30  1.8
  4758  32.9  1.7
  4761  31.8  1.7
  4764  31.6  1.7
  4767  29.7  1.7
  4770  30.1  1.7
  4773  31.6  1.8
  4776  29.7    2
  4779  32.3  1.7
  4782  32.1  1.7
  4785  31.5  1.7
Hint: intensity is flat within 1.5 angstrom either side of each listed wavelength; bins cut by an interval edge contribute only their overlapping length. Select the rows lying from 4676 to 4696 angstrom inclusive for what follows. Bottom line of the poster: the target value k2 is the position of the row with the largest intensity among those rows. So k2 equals 4692 angstrom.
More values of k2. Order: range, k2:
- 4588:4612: 4608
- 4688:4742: 4692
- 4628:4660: 4629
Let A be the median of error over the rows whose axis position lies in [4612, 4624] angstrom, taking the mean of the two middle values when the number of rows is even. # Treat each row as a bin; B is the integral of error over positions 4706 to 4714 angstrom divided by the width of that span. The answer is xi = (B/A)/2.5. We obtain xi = 0.389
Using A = 1.75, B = 1.70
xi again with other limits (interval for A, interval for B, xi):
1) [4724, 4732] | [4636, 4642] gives 0.380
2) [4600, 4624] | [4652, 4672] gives 0.406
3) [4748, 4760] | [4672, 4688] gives 0.403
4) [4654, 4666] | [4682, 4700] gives 0.408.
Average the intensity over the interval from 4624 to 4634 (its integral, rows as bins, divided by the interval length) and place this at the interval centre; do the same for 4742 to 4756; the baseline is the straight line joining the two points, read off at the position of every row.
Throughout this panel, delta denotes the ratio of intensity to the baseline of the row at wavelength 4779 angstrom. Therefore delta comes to 1.03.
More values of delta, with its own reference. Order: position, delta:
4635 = 0.86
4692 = 1.04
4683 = 0.93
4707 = 0.89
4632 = 0.99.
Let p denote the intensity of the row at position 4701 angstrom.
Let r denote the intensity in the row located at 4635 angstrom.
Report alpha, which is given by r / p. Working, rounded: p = 29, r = 28.7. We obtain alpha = 0.99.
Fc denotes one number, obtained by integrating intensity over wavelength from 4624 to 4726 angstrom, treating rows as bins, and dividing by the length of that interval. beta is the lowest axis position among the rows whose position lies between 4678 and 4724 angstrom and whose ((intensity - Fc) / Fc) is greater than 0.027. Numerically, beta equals 4680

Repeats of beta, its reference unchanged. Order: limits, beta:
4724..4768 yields 4725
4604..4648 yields 4608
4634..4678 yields 4644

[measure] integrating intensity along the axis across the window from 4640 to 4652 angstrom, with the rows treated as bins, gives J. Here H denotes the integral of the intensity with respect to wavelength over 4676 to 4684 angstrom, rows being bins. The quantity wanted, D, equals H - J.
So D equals -136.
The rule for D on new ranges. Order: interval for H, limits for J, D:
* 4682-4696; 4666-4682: -65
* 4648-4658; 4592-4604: -31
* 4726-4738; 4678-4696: -195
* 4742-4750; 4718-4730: -138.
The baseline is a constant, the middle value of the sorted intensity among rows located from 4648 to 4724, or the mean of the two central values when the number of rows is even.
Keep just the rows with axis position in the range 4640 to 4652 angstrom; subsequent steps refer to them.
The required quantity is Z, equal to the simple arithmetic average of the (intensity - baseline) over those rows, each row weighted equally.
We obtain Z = 0.7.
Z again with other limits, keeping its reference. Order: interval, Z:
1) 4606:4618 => 0.4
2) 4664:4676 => 0.4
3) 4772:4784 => -0.2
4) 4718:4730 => 0.9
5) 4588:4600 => -2.7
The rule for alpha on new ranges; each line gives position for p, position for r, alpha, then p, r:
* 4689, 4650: 0.98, 31.6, 30.9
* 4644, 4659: 1.01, 32.8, 33.1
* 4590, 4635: 1.00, 28.8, 28.7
